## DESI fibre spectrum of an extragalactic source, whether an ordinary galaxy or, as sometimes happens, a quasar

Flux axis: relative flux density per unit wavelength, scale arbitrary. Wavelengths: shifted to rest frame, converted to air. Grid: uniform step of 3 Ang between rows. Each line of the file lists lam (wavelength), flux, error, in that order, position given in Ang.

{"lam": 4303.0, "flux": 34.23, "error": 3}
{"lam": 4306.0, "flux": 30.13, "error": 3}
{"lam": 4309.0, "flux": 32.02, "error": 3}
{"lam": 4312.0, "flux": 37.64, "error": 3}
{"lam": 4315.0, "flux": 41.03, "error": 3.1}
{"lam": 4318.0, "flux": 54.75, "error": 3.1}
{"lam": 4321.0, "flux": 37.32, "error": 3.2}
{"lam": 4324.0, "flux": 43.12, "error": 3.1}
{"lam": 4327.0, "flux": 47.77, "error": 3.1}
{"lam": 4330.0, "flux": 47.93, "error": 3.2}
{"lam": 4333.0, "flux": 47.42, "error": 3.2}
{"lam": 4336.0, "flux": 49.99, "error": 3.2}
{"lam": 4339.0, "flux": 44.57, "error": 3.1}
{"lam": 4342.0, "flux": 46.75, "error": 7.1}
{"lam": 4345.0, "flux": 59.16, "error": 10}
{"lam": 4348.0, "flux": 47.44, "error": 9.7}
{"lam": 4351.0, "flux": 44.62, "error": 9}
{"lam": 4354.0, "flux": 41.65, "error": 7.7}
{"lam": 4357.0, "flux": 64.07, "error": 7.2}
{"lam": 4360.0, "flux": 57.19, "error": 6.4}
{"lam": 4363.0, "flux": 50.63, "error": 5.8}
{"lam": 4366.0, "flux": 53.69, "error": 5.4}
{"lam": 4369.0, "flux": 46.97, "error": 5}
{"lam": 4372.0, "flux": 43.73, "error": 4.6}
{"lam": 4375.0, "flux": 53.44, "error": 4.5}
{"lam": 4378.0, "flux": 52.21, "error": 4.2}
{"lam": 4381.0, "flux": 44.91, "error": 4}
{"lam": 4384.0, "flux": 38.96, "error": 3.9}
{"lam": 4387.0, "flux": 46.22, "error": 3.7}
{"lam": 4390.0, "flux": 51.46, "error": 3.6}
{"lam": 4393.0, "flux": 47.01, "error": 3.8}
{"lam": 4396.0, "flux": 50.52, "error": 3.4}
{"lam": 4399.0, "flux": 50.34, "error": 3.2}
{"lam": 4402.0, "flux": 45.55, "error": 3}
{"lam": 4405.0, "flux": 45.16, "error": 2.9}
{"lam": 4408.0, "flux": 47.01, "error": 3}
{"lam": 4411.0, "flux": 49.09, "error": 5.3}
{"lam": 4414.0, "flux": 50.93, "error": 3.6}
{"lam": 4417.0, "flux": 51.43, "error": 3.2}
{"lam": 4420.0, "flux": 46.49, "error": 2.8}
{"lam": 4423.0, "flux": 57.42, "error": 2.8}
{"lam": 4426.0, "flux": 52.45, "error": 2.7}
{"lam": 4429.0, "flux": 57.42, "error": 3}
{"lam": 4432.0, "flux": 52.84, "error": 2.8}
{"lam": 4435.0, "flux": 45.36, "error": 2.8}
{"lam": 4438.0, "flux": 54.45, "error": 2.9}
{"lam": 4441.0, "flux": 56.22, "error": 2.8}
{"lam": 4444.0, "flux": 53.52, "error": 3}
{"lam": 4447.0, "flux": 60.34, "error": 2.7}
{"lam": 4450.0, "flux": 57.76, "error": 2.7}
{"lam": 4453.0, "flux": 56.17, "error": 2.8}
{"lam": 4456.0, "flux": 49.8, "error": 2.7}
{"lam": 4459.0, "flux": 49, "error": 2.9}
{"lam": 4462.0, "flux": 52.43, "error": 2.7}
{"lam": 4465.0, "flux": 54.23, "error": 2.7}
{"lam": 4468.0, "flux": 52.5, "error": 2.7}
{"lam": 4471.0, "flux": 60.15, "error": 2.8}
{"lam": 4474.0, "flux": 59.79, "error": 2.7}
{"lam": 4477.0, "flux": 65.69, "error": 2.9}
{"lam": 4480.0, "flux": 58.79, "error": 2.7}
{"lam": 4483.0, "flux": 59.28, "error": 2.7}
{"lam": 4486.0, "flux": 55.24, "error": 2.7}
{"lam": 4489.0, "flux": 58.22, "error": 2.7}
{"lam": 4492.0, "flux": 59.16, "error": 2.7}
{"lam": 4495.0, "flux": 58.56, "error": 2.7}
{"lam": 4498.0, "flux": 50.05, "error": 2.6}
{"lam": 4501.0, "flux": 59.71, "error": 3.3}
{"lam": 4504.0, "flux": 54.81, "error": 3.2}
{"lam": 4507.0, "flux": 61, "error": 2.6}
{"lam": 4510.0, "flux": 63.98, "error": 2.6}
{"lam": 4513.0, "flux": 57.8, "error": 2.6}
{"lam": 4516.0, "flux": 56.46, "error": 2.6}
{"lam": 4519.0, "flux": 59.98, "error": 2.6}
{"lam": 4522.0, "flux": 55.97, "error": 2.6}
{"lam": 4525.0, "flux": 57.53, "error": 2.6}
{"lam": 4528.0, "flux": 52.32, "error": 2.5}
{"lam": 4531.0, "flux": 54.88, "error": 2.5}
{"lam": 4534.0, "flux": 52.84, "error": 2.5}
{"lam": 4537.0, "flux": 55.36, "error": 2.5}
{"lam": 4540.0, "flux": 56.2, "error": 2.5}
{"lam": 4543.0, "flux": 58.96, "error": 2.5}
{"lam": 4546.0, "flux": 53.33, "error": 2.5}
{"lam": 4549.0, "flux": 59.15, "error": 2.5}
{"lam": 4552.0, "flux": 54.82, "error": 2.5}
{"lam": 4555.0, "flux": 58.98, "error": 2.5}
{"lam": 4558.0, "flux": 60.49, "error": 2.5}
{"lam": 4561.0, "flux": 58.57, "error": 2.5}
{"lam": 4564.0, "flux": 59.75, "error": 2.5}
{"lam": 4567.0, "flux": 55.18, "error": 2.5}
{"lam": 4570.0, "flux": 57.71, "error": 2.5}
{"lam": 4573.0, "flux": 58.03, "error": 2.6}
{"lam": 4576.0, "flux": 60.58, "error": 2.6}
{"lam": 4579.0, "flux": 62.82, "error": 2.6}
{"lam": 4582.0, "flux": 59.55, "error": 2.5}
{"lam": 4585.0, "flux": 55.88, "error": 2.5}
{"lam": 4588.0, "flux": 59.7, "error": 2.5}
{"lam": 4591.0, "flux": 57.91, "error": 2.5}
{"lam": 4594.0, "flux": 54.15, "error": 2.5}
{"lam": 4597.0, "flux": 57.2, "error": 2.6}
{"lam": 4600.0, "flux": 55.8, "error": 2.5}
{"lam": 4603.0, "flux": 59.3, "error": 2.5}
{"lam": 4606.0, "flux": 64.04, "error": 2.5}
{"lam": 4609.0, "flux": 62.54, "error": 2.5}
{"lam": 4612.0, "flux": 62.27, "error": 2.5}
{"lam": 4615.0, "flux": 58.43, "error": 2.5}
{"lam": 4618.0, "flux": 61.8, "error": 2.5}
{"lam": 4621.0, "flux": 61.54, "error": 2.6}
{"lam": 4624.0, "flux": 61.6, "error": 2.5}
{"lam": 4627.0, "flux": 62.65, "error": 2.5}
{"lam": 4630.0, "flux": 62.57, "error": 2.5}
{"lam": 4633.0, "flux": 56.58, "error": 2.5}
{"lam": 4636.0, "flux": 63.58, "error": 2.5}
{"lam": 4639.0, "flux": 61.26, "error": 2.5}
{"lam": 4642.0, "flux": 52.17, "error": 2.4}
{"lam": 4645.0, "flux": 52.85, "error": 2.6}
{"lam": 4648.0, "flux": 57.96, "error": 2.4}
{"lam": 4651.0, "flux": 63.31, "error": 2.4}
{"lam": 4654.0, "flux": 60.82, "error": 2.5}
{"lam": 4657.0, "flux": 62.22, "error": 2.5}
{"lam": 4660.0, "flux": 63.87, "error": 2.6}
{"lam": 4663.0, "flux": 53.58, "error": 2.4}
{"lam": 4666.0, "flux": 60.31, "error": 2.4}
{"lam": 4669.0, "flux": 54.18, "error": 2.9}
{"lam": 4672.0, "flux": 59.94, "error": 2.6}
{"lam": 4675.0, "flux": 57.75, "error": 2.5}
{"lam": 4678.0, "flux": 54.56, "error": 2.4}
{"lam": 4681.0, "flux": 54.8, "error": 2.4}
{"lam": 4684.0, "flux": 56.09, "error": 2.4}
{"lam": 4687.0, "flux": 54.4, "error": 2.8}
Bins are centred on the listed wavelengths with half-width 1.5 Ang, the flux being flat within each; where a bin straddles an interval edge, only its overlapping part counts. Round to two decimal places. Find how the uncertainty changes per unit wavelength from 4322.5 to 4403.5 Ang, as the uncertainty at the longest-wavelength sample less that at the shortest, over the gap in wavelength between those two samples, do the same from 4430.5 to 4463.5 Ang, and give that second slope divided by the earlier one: 2.60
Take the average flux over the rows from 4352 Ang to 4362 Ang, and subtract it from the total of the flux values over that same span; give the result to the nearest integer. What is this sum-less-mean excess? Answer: 109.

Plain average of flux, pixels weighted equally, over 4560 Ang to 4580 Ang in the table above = 58.9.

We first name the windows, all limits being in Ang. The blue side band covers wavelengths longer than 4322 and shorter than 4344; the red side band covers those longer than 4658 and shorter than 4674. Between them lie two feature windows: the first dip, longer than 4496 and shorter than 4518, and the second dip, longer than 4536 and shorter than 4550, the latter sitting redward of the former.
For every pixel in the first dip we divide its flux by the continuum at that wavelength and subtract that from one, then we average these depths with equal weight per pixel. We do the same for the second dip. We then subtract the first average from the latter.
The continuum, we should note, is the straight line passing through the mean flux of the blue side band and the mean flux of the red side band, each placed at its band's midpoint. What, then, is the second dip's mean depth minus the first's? 0.05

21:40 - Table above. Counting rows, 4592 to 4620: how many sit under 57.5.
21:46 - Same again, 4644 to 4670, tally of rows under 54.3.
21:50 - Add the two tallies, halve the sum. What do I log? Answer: 3.0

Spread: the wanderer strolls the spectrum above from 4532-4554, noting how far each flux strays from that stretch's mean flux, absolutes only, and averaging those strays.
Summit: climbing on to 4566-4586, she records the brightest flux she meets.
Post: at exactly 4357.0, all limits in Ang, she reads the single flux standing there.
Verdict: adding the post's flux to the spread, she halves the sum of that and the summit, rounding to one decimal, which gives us 64.4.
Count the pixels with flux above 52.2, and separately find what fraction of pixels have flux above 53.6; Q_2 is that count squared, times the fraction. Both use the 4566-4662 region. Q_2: 901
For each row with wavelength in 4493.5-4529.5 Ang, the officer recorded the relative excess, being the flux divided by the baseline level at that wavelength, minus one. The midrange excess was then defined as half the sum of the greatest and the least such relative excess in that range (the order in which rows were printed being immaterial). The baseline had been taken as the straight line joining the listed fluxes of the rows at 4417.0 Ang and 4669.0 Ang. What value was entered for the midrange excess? 0.09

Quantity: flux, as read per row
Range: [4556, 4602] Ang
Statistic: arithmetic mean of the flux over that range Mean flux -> 58.2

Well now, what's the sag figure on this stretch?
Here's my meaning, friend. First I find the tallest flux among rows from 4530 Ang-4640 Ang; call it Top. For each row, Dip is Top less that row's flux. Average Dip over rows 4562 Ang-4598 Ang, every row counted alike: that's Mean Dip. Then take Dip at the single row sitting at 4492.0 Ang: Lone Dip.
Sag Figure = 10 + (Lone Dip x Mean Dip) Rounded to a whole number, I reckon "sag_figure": 38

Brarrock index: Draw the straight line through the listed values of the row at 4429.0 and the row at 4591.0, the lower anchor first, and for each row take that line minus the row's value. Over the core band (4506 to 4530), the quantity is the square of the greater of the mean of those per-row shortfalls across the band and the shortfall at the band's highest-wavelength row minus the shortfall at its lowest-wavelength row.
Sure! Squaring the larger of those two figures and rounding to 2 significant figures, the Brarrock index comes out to 76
